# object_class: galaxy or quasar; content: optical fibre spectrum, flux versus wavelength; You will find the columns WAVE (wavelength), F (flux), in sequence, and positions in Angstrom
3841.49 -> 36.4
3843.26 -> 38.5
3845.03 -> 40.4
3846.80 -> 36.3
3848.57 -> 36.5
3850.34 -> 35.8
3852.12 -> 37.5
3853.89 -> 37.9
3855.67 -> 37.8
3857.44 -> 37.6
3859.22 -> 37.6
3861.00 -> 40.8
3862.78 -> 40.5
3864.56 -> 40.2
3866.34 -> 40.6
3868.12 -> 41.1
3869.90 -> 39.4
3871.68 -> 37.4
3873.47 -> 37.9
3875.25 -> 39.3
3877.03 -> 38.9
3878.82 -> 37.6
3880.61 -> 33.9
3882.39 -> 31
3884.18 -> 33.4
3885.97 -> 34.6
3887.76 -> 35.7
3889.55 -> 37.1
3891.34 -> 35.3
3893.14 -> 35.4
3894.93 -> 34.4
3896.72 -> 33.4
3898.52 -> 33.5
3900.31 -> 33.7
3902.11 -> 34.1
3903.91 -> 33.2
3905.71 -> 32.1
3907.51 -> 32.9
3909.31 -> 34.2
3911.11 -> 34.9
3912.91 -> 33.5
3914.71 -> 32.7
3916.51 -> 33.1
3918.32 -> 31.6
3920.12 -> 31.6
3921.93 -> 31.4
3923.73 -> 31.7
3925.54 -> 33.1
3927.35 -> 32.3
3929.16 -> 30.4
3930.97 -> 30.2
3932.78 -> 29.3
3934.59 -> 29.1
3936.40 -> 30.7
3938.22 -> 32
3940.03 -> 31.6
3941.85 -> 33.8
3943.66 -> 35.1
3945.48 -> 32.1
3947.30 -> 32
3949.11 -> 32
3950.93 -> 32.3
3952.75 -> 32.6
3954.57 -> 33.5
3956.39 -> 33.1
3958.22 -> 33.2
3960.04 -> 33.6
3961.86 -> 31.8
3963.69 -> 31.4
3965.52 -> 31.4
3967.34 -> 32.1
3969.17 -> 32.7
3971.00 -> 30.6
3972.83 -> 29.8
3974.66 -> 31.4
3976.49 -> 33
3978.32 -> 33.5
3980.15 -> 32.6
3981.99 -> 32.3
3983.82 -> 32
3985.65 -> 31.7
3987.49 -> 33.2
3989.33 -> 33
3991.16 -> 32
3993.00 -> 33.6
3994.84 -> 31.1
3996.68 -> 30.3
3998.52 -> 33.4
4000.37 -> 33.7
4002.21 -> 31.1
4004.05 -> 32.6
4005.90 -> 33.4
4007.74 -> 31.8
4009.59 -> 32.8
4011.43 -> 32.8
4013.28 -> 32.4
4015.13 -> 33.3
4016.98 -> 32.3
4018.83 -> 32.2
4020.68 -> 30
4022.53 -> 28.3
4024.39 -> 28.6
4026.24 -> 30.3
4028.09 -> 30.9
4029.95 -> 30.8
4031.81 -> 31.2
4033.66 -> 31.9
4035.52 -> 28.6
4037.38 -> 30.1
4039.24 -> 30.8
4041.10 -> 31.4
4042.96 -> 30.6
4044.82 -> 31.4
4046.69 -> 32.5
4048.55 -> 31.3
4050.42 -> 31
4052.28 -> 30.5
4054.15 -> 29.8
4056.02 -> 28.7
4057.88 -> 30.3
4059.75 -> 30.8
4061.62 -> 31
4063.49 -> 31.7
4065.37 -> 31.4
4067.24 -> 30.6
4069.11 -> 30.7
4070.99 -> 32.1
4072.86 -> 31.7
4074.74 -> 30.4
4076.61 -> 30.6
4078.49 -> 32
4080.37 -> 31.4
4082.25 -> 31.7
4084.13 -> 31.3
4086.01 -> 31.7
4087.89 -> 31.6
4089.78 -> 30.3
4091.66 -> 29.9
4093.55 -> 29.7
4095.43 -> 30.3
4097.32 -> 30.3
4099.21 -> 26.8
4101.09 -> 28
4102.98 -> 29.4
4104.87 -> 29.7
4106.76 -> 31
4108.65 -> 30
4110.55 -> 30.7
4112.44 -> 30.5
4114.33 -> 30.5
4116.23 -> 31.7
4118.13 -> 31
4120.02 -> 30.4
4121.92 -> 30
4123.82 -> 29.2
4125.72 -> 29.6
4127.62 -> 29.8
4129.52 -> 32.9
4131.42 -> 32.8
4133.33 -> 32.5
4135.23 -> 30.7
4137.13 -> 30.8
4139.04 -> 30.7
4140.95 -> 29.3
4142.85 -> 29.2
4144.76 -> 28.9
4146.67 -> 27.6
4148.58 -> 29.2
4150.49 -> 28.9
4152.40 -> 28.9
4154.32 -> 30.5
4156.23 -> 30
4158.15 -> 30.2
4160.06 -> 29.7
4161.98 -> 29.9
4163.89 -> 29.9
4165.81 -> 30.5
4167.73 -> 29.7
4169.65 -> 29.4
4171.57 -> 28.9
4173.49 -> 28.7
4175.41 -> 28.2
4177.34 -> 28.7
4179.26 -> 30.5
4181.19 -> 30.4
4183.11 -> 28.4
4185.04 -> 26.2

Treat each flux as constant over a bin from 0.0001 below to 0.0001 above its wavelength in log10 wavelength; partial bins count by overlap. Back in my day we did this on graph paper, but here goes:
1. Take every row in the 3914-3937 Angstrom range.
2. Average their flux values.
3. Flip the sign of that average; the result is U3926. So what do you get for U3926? -31.3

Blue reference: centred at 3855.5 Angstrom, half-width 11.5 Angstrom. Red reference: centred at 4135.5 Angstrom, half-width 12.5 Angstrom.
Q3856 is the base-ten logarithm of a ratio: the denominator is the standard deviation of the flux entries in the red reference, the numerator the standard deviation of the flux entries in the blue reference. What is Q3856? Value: 0.05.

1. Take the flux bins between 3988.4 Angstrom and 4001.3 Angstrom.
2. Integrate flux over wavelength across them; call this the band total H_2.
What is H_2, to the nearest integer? 418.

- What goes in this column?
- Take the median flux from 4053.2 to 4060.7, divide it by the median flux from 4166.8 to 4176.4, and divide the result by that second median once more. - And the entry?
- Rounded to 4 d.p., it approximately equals 0.0360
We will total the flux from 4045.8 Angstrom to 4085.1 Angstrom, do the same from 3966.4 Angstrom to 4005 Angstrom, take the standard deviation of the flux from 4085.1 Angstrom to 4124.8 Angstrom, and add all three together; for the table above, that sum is 1328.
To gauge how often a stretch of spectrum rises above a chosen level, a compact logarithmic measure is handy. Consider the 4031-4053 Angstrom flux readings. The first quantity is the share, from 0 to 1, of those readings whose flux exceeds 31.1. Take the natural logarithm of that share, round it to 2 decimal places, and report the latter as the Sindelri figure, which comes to -0.69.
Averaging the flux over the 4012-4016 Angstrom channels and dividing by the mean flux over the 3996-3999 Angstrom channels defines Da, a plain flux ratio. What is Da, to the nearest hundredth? 1.03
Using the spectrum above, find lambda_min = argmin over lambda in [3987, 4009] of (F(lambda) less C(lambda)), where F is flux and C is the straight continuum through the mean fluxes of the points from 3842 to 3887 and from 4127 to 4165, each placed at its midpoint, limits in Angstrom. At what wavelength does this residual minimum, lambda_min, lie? 3996.68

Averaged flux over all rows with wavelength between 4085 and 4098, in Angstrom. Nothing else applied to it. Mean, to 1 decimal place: 30.5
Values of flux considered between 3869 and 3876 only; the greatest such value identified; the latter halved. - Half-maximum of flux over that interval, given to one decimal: 19.7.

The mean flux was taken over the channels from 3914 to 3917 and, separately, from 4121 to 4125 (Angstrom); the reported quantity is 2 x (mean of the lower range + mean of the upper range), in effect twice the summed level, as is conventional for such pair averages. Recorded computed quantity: 125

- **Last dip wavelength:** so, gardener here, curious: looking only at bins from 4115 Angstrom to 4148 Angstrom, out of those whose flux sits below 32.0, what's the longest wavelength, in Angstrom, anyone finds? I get 4146.67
